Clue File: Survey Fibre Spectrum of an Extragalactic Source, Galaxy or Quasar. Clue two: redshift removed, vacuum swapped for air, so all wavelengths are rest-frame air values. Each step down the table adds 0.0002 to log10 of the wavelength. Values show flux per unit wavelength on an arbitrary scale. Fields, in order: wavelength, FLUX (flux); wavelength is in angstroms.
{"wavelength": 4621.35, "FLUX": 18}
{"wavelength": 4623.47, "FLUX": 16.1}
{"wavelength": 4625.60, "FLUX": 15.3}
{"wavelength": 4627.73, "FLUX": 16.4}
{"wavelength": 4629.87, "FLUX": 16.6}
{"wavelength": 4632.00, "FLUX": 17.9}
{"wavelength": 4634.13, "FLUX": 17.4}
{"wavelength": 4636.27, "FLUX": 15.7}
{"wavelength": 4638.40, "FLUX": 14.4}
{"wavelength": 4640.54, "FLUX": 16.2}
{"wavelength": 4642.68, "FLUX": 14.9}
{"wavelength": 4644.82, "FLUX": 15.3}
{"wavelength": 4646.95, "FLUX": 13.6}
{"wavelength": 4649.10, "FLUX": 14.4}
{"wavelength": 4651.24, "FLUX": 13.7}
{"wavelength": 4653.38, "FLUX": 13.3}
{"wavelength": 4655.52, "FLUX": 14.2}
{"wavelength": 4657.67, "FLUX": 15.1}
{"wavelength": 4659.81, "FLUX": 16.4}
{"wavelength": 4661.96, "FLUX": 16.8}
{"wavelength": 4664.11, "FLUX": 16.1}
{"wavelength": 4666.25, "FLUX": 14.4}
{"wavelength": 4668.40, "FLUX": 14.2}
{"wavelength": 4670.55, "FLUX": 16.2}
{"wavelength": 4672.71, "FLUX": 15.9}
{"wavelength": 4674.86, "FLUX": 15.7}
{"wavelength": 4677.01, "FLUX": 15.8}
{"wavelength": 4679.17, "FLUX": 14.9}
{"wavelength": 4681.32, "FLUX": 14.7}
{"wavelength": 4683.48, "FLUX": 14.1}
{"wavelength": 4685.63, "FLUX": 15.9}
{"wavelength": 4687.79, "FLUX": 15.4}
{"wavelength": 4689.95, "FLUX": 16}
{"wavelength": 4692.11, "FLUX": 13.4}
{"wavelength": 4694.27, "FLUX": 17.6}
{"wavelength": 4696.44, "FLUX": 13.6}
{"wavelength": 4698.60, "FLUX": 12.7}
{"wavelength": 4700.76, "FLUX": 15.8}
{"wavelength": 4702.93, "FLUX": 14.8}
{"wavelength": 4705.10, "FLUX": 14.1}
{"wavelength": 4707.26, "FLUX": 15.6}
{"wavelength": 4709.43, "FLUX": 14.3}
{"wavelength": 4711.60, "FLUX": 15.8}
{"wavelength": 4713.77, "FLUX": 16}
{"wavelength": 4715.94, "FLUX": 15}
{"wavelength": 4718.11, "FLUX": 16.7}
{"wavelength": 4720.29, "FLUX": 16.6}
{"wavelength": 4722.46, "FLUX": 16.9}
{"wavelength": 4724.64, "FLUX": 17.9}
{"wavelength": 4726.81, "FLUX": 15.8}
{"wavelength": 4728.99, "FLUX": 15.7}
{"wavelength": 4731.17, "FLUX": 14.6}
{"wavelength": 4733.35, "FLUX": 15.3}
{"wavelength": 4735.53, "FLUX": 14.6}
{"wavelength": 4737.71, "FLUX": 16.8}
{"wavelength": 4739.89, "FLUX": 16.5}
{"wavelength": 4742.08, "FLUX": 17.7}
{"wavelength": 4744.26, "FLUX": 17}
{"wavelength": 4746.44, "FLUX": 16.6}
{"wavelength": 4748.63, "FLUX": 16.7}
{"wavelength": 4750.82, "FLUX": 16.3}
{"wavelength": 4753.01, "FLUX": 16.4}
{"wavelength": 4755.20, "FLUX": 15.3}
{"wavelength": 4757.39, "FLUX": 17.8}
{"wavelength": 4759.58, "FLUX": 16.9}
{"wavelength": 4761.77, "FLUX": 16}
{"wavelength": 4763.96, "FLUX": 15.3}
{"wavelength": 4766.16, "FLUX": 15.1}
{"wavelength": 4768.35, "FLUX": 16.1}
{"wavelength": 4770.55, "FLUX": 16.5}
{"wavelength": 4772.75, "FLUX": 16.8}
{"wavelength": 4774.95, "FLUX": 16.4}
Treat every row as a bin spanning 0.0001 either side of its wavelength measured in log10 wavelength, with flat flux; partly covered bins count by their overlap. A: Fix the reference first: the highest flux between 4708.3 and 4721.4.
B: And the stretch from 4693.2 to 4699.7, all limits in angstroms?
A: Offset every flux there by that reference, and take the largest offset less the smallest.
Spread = 4.9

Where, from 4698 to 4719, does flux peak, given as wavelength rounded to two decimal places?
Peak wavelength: 4718.11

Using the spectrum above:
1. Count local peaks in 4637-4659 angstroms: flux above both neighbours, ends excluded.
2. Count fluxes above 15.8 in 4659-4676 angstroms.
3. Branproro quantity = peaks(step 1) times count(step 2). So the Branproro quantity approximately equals 15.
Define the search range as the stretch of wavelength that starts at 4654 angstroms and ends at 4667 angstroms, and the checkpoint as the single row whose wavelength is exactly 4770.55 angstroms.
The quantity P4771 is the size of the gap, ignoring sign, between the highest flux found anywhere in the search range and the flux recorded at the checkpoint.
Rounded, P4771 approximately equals 0.30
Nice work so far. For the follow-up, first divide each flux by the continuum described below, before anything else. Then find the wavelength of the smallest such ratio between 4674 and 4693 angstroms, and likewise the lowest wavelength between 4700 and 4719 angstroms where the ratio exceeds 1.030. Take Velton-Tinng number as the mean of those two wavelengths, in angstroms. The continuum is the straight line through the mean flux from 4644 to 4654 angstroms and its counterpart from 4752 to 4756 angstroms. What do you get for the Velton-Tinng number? 4696.4 angstroms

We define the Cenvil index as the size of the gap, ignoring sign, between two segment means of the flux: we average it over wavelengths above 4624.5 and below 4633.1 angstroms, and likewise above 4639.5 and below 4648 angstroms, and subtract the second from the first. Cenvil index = 1.5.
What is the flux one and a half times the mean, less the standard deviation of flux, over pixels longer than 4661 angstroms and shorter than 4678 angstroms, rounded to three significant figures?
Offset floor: 22.6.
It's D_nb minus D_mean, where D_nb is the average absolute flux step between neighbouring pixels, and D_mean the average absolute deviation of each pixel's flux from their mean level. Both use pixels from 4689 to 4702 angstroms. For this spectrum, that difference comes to 1.3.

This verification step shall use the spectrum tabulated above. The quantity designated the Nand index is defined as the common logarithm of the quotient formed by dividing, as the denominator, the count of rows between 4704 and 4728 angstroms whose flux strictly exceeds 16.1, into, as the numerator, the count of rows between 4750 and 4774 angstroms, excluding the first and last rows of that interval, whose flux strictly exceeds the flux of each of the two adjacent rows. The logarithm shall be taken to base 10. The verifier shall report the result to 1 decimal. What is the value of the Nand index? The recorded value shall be -0.3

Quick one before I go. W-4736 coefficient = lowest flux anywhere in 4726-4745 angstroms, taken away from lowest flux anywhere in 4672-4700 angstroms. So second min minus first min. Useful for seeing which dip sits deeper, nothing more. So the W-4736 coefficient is -1.9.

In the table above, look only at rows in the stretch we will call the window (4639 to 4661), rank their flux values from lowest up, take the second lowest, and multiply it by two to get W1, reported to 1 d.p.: 27.2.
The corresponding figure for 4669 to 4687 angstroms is 29.4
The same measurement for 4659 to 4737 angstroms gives 26.8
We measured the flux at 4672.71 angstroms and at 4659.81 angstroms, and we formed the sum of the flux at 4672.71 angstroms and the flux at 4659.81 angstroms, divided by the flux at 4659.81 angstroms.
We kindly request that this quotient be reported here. 1.97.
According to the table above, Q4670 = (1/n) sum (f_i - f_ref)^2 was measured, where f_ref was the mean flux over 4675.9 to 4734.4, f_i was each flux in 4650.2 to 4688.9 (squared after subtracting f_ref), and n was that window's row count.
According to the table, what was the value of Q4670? 1.0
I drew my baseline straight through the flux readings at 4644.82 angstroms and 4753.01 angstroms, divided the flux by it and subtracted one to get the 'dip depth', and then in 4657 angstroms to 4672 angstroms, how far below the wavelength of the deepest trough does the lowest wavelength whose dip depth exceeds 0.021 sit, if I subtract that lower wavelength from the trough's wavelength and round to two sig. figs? 8.6 angstroms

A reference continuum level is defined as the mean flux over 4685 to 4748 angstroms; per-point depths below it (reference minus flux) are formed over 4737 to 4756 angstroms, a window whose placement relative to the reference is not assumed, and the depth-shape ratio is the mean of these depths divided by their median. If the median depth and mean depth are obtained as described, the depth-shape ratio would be 1.0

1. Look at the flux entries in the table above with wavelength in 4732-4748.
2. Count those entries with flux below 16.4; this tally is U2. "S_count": 2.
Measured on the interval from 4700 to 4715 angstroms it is 7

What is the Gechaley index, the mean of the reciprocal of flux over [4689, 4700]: 0.0692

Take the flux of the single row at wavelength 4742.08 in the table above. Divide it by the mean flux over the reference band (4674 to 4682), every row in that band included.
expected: 1.16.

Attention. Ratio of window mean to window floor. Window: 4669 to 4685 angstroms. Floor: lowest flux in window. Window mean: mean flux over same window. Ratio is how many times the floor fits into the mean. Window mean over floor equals 1.09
